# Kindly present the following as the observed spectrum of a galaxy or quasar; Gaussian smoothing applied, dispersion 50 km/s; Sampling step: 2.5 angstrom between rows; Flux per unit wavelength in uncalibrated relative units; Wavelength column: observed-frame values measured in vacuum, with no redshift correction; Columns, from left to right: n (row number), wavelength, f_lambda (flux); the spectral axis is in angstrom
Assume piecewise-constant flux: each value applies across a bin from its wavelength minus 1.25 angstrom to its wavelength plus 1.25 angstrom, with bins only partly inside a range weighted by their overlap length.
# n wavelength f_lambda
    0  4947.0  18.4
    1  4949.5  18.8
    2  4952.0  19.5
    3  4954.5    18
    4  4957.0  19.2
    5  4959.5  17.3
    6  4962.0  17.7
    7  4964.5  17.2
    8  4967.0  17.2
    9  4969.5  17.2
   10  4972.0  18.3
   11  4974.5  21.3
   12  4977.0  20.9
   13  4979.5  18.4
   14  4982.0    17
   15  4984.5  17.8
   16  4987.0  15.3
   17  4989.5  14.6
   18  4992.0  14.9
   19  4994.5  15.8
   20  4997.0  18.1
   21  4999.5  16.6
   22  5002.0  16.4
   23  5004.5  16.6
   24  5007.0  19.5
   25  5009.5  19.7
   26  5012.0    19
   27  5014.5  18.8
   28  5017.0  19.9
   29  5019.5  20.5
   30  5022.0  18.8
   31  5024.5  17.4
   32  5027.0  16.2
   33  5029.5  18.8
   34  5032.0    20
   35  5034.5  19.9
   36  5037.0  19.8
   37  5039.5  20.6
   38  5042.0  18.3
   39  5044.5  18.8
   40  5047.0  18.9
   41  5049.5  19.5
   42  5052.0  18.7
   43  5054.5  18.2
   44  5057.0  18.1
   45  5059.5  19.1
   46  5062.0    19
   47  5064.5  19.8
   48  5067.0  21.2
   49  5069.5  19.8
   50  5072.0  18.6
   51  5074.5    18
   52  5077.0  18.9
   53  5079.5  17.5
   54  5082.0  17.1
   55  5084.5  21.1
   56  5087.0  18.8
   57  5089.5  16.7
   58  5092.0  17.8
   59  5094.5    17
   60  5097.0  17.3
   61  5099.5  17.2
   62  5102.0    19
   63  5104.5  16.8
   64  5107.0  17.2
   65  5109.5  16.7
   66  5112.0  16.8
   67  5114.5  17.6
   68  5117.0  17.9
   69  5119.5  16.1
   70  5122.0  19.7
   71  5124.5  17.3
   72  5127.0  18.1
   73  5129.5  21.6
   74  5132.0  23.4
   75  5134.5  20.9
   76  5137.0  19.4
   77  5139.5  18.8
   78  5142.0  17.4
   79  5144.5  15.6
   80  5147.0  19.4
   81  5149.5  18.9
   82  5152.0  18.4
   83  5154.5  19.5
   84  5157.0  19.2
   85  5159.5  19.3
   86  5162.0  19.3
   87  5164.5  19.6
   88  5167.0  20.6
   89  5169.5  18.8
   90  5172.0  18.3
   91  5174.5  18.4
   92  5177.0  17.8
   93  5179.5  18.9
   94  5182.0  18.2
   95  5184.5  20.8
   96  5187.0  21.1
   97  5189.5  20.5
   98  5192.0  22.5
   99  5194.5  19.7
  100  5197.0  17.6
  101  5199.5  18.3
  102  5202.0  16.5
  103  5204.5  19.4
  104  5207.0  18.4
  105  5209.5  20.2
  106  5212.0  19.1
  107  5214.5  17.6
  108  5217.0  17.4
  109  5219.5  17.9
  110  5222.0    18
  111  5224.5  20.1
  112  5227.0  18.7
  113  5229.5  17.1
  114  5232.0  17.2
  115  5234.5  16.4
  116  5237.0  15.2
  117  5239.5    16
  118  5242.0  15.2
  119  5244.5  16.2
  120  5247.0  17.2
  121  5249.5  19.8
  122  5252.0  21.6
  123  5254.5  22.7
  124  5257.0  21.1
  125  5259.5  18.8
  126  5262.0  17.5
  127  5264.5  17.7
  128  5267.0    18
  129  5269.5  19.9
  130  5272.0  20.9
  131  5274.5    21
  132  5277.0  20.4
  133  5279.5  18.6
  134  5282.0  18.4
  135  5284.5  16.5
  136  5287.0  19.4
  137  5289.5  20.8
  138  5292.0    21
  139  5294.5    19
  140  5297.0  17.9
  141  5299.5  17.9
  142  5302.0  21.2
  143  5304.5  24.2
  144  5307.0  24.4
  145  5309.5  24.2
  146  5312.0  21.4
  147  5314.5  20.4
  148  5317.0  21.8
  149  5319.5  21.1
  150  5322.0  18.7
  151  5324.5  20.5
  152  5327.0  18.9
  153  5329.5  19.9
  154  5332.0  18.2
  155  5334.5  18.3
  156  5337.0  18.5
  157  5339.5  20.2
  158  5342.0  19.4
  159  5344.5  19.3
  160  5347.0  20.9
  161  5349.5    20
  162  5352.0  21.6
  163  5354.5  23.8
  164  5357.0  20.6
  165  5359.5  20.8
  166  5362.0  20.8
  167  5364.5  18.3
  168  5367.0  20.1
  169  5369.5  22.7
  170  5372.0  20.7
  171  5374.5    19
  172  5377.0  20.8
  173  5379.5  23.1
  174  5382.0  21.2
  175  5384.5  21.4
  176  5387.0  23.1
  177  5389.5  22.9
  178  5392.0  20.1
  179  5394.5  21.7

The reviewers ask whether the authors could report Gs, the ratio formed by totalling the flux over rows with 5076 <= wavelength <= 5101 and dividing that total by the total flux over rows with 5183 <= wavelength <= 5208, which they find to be 0.92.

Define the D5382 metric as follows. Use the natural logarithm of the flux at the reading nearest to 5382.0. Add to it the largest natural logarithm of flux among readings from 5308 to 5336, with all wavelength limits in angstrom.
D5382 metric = 6.24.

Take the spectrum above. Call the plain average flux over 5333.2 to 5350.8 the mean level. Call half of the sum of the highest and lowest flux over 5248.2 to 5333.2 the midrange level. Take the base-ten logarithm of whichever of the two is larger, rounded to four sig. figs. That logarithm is 1.311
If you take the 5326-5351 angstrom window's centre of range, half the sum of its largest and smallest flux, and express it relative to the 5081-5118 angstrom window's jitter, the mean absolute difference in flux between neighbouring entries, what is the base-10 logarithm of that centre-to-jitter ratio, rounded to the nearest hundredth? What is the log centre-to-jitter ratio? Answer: 1.21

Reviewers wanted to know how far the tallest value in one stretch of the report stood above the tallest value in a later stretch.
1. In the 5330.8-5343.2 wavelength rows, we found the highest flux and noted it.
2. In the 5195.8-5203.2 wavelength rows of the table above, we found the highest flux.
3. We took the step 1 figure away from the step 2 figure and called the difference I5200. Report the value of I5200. -1.9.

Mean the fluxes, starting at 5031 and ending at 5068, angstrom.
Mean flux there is 19.3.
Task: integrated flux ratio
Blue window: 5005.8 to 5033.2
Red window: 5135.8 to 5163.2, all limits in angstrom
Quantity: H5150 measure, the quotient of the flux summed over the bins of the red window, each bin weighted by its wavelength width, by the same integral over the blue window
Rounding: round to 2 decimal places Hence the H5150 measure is 0.98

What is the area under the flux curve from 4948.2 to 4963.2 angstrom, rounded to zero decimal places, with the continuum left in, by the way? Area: 276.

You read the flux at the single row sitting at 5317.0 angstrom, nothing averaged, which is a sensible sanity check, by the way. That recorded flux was 21.8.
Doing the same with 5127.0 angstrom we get 18.1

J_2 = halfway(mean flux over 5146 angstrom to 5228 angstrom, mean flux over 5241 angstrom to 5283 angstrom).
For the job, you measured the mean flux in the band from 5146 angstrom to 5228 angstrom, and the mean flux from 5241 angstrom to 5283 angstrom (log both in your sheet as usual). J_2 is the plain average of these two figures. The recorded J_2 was 19.1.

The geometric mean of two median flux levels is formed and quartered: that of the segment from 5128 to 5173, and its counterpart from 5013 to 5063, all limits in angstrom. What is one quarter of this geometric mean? 4.77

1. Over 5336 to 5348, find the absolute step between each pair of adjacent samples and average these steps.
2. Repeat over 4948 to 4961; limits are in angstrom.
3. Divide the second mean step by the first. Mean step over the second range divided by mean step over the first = 1.26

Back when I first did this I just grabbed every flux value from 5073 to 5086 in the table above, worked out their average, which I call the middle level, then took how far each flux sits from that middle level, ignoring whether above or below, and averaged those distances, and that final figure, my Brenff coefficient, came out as 1.18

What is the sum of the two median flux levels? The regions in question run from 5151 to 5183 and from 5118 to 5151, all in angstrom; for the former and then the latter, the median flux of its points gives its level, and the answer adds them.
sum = 37.8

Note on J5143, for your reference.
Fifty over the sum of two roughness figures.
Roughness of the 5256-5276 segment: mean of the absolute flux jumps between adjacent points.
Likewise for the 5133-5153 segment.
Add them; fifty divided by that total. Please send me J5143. 20.3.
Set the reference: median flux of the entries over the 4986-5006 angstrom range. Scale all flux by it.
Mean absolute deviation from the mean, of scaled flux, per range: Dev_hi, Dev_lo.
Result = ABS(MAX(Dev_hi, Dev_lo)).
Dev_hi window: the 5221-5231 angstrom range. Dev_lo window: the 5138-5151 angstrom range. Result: 0.076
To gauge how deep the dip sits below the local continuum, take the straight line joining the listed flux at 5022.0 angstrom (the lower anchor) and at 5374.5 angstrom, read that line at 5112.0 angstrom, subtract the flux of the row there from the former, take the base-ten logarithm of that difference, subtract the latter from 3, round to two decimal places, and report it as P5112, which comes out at 2.69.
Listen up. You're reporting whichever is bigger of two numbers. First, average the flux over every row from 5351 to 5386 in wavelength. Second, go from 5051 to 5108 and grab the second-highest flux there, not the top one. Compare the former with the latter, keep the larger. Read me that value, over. 21.1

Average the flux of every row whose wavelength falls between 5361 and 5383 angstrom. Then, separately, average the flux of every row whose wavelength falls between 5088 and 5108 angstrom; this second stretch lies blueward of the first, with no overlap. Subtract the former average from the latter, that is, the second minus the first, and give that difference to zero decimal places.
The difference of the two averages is -3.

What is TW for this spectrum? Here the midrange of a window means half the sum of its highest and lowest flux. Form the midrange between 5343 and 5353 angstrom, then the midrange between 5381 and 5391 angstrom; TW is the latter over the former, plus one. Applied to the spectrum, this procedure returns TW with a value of 2.08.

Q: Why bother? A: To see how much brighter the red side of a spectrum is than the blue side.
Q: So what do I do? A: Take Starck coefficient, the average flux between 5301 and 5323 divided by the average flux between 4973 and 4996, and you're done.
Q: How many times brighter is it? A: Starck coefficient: 1.27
